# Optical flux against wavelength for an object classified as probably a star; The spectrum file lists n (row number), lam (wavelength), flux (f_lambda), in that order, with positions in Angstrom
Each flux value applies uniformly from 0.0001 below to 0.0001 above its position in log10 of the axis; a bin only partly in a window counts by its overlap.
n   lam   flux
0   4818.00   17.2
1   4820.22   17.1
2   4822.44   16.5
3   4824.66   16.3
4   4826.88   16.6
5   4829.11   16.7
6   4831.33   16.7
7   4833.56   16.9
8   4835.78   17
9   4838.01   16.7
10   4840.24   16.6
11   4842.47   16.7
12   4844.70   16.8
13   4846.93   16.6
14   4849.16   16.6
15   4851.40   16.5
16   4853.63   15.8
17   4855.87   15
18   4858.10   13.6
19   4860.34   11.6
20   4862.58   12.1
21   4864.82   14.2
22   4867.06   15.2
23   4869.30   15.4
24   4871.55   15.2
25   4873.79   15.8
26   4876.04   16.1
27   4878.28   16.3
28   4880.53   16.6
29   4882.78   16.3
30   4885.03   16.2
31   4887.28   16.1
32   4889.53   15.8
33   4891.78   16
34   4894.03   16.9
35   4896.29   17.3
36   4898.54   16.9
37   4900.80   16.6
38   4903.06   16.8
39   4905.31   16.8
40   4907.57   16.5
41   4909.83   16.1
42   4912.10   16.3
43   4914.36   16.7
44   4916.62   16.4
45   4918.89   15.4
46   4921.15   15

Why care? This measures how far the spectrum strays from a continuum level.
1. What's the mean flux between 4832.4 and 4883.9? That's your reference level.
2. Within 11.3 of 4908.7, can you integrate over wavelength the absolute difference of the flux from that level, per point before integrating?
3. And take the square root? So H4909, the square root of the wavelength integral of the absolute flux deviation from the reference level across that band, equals 4.4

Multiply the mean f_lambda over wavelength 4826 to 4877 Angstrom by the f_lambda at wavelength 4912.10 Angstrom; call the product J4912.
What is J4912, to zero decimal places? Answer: 255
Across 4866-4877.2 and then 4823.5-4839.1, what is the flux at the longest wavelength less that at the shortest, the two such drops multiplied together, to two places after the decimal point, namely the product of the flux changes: 0.36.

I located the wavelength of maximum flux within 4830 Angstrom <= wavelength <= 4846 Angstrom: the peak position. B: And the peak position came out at 4835.78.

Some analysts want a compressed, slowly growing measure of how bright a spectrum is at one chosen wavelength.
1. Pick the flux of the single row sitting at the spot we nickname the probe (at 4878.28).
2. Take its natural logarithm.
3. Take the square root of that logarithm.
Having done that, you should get 1.67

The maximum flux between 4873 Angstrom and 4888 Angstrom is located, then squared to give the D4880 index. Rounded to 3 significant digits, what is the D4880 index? 276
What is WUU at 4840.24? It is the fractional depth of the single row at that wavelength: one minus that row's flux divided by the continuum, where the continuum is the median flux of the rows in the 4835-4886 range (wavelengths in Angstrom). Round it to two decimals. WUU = -0.02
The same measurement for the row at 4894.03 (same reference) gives -0.04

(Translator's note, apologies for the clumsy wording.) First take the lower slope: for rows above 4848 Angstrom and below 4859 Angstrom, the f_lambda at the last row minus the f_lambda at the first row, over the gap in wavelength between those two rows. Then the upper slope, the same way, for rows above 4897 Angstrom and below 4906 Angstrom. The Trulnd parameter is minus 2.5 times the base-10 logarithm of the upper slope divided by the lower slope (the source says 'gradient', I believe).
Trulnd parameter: 3.4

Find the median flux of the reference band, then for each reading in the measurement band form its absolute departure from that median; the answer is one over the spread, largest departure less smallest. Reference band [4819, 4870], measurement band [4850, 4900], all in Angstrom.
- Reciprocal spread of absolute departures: 0.2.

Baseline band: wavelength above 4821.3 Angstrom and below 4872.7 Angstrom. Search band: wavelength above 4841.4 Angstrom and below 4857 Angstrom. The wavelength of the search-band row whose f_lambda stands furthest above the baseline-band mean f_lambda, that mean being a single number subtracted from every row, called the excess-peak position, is 4844.70 Angstrom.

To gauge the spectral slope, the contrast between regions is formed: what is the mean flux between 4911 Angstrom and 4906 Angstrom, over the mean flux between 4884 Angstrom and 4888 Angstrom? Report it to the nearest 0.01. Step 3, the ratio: 1.01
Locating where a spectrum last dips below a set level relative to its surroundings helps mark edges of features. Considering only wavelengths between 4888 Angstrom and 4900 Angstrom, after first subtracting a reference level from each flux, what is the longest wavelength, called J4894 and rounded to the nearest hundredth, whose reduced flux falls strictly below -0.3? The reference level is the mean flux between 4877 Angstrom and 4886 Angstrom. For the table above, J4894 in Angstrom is 4891.78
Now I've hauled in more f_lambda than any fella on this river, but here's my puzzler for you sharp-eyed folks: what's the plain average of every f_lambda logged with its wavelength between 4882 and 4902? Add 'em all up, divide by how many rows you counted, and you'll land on 16.5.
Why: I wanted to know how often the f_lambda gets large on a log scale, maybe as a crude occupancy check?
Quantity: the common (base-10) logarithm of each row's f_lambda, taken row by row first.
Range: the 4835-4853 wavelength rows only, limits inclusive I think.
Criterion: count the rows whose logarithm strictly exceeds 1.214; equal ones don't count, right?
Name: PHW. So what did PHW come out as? 8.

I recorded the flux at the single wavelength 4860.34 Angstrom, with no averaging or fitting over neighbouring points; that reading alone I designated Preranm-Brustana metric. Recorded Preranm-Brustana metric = 11.6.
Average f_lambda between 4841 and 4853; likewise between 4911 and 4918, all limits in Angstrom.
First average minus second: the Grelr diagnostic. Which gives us 0.2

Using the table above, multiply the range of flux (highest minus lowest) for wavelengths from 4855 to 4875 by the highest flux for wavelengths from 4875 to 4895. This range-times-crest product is 71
